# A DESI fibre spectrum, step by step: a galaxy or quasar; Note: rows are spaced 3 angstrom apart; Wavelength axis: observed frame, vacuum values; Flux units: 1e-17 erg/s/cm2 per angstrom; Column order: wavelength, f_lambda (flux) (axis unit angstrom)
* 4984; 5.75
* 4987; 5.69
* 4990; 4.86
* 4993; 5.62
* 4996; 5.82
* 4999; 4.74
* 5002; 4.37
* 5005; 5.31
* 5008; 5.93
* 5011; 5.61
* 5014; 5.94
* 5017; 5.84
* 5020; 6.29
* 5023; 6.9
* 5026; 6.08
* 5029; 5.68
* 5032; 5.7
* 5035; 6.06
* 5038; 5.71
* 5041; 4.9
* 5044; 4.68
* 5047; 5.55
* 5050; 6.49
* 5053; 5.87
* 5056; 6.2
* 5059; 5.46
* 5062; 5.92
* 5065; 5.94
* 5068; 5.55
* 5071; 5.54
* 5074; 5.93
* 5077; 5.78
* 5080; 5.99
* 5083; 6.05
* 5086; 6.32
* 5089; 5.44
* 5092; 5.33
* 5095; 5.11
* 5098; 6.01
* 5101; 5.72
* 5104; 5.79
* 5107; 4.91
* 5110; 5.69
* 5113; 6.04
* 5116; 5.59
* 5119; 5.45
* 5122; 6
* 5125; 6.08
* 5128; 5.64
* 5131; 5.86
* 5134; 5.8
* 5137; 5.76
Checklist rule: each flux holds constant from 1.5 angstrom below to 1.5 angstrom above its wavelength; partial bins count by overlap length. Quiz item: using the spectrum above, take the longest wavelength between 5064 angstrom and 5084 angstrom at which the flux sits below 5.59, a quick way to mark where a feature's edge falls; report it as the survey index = 5071 angstrom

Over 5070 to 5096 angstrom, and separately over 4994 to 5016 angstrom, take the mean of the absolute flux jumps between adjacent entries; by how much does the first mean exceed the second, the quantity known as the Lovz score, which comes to -0.3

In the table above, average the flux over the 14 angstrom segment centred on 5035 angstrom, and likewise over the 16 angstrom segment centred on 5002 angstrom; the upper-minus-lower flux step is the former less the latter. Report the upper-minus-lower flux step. 0.4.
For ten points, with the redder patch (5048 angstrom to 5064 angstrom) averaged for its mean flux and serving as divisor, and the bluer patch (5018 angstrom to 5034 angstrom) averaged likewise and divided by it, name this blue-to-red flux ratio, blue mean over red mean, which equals 1.024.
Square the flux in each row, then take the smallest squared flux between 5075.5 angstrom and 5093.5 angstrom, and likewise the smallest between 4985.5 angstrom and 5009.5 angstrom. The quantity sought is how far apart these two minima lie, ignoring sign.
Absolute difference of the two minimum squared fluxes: 9.3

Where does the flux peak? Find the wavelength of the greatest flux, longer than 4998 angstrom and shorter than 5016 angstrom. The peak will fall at 5014 angstrom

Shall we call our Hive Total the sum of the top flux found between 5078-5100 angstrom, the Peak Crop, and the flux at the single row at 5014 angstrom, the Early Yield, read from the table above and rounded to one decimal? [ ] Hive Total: 12.3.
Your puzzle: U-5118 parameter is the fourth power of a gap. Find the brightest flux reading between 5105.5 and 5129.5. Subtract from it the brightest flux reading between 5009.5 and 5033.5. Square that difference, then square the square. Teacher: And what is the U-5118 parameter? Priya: 0.452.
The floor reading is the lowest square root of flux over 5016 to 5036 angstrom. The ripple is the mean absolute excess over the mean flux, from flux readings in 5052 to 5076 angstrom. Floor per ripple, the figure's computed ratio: 11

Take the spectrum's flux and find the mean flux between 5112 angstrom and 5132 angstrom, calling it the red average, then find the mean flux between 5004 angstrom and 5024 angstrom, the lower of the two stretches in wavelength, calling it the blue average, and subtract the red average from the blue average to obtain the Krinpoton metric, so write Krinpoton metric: 0.17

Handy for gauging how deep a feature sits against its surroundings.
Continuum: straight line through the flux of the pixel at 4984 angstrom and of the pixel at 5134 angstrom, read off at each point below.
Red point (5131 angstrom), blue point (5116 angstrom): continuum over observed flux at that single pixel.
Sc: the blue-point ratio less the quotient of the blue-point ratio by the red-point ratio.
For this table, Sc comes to -0.01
